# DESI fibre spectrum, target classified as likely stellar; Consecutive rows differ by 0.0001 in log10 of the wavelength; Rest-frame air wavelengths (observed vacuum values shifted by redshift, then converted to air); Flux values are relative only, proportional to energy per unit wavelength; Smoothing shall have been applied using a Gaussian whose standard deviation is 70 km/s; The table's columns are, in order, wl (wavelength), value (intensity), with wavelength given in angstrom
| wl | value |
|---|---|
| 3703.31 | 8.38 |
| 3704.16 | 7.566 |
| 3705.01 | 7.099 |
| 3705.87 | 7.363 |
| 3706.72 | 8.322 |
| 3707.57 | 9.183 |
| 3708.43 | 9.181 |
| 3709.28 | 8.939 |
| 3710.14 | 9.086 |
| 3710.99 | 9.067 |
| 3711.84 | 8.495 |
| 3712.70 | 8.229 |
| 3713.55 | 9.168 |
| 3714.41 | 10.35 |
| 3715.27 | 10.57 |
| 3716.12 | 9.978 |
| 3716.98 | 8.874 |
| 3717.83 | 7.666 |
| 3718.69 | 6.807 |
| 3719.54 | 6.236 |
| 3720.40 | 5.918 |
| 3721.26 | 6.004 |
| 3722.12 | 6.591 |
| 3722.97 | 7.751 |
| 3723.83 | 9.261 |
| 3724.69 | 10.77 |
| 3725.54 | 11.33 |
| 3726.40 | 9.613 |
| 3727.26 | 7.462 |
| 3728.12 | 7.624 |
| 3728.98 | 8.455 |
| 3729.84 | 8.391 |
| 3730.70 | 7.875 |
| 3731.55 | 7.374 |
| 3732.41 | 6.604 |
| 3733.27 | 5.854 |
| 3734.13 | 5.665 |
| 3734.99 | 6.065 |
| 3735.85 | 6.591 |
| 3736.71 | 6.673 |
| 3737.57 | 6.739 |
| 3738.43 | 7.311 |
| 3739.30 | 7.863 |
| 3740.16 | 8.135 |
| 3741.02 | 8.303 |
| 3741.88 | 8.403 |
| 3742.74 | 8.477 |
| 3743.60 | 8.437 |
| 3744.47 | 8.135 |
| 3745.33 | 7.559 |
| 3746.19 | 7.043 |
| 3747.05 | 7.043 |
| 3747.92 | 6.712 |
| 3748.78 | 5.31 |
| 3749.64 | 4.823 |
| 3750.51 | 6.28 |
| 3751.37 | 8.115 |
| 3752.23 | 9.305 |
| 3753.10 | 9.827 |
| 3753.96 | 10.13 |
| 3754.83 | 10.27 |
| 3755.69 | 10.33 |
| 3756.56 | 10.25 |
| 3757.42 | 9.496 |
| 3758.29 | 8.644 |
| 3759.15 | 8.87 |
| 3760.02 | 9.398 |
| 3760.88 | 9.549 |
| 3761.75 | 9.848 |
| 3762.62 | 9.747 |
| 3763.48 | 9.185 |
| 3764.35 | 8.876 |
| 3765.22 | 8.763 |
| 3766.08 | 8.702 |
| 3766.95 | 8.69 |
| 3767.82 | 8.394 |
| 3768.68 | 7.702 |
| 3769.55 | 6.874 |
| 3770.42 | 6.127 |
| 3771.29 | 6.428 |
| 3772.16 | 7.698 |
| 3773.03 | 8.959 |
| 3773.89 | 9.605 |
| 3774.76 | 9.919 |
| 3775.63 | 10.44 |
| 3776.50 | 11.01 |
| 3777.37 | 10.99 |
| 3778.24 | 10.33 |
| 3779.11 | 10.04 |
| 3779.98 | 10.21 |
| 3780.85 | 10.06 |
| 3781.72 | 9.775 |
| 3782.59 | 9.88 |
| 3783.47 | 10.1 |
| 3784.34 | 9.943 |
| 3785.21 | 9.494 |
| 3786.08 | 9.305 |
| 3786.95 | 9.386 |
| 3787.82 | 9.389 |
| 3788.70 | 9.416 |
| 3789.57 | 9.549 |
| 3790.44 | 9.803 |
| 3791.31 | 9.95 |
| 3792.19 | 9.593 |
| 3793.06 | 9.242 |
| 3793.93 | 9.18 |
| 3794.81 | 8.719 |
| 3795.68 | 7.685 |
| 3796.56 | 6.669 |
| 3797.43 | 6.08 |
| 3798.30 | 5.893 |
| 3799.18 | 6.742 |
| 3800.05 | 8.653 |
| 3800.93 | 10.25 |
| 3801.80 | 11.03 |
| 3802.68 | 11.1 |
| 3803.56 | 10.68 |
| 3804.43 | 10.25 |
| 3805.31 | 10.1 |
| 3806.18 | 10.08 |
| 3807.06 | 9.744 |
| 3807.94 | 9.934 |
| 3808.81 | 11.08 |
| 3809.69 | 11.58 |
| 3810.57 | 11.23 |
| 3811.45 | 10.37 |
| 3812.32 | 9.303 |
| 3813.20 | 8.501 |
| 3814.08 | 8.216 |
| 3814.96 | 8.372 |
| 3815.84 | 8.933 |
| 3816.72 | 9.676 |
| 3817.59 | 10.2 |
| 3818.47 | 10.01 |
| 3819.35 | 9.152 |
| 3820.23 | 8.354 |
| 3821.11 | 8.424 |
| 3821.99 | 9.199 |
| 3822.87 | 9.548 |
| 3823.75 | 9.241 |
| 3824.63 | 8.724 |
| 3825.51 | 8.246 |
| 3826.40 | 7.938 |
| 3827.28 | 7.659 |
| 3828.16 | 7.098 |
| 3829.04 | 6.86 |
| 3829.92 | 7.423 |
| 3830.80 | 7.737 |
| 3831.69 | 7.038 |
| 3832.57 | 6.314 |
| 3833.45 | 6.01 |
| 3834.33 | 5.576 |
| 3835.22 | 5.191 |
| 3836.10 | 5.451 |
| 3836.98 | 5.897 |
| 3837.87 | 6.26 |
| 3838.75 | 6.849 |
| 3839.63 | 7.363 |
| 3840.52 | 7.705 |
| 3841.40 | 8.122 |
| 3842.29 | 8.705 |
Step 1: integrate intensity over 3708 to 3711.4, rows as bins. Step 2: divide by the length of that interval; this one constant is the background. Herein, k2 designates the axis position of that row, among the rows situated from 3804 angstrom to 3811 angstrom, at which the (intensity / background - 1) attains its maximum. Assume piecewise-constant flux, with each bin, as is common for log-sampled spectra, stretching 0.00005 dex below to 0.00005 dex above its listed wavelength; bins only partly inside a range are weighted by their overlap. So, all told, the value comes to 3809.69 angstrom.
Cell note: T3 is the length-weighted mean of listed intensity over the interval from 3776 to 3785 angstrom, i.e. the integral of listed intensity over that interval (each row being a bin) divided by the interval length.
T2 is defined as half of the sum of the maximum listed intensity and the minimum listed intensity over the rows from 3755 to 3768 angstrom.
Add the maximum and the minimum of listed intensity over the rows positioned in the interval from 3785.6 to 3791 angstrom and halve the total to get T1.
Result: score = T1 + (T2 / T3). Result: 10.5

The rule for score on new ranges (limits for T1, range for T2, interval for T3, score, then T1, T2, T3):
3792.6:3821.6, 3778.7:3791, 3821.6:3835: 10.0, 8.7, 9.8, 7.6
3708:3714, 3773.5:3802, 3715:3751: 9.8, 8.7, 8.5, 7.6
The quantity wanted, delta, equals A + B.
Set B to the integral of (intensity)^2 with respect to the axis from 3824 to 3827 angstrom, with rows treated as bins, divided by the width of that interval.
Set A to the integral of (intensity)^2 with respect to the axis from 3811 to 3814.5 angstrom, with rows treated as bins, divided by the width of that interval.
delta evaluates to 153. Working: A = 84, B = 69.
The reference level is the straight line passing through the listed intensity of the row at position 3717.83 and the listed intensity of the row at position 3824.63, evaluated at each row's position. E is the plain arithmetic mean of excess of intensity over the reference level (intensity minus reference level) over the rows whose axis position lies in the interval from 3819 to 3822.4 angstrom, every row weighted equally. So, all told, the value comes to 0.1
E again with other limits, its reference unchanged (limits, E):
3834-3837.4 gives -3.3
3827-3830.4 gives -1.5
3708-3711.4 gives 1.5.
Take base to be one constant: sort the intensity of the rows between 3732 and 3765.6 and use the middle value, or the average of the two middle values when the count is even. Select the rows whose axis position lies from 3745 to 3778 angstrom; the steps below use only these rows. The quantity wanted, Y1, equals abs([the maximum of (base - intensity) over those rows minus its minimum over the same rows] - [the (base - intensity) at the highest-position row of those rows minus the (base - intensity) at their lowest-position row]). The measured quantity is 10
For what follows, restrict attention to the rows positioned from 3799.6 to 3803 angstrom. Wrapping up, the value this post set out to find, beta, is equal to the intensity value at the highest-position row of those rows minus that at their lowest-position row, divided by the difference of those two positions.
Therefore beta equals 0.9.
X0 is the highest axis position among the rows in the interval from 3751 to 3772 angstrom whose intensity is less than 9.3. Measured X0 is 3771.29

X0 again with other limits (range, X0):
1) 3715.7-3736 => 3735.85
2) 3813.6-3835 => 3834.33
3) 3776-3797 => 3796.56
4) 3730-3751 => 3750.51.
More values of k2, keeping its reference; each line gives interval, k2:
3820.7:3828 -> 3822.87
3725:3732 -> 3725.54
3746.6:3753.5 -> 3753.10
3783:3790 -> 3783.47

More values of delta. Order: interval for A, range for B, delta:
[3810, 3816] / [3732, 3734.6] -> 125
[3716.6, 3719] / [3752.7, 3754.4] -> 161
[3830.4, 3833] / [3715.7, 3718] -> 131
